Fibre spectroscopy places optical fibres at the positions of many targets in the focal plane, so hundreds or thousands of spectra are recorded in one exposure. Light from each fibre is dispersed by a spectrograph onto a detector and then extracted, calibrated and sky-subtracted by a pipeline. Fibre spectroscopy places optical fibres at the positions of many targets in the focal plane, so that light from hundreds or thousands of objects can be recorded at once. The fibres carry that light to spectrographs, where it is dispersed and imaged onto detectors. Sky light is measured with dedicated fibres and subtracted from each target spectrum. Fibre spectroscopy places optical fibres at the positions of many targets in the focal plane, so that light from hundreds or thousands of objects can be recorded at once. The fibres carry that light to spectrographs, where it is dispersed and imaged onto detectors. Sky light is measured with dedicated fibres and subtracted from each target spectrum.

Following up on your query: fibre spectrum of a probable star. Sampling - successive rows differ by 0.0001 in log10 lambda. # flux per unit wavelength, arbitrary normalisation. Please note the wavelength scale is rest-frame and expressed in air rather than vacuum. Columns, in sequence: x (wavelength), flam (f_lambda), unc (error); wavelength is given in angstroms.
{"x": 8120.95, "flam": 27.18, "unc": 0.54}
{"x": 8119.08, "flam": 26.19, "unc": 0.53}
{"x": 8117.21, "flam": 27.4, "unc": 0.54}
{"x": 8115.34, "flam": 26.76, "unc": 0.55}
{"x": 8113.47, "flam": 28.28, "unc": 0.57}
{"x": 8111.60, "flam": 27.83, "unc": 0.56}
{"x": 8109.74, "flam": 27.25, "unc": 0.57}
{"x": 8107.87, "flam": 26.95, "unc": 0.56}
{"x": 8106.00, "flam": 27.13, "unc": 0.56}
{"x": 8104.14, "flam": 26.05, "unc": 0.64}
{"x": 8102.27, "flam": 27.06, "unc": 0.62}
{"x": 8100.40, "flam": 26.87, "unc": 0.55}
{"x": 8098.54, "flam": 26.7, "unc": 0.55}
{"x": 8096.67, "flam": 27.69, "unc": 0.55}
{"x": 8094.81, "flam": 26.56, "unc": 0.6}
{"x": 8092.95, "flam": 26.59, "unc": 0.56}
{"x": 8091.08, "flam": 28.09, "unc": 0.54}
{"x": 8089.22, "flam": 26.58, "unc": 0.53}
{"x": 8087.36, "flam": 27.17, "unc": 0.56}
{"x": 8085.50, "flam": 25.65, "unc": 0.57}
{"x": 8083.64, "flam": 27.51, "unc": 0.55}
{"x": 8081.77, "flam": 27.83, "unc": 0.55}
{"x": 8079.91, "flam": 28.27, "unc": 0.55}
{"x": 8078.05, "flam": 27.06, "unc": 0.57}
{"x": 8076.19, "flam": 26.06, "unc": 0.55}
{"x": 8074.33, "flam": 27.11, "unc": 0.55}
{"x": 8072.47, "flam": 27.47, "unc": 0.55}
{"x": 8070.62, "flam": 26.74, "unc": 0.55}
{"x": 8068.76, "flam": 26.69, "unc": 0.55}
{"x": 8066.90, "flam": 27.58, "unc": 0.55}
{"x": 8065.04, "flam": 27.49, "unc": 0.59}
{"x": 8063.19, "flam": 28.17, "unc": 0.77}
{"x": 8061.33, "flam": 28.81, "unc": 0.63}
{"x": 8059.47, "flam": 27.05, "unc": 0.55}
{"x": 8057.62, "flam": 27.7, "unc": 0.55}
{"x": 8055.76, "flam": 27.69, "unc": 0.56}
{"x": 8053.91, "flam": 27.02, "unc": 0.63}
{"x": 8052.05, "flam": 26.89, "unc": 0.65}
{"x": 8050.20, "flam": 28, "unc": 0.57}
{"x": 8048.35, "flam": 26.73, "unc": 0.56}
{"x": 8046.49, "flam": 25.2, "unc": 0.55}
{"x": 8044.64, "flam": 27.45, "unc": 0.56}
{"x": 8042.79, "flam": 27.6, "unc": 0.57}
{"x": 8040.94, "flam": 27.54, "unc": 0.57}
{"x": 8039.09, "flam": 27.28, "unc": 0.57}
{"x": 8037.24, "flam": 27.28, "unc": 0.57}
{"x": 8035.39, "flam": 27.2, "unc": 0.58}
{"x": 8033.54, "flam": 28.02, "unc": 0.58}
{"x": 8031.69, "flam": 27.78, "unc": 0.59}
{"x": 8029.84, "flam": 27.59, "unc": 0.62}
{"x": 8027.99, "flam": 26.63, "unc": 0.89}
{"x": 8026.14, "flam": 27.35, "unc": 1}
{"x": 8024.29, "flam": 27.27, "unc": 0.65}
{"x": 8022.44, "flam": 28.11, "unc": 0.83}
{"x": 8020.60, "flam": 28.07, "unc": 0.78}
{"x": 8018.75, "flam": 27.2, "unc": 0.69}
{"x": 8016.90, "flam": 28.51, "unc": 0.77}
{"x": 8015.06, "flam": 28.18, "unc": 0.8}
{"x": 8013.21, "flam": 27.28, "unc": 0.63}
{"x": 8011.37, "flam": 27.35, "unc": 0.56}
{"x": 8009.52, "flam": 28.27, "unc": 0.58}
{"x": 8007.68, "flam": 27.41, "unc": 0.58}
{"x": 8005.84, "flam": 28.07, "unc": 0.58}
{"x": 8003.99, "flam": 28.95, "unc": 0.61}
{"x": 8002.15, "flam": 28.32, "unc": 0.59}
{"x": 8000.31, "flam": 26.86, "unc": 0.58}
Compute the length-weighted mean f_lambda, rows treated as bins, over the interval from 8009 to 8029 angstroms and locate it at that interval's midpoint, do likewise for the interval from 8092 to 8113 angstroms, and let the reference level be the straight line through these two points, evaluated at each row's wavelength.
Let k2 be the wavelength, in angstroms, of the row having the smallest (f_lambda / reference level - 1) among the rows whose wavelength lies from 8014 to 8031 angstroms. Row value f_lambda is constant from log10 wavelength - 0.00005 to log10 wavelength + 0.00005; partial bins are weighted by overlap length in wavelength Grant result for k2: 8027.99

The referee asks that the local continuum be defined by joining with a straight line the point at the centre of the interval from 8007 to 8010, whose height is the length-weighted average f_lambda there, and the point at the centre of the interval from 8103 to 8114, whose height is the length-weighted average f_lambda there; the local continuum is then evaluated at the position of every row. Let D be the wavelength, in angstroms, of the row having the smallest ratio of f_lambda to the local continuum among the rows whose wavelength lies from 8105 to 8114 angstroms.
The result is 8107.87 angstroms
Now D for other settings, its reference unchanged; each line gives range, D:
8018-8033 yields 8027.99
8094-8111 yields 8104.14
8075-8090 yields 8085.50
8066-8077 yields 8076.19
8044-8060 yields 8046.49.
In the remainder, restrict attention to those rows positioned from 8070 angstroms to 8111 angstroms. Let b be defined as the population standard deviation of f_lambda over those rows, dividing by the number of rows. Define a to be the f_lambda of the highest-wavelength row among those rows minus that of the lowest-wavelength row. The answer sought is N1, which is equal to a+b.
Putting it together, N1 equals 1.1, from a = 0.5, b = 0.64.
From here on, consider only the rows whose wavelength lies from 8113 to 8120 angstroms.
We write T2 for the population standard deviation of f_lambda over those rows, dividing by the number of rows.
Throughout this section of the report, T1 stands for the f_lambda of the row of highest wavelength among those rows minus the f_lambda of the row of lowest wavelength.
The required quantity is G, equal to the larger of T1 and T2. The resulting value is 0.8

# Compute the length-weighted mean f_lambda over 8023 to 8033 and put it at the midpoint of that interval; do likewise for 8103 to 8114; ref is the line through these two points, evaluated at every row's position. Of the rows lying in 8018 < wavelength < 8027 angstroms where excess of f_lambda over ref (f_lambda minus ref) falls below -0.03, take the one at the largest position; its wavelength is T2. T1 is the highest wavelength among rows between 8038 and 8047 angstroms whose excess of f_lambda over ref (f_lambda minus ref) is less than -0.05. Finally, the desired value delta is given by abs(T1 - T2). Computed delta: 22.2 angstroms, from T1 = 8046.49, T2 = 8024.29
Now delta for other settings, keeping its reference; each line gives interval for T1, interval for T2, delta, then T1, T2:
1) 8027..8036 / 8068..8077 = 40.8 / 8035.39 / 8076.19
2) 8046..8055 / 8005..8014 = 40.7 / 8053.91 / 8013.21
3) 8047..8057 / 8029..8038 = 16.7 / 8053.91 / 8037.24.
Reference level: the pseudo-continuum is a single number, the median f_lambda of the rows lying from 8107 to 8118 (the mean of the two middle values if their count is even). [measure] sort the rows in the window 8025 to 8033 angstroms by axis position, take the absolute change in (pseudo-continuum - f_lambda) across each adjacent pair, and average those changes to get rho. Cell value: 0.6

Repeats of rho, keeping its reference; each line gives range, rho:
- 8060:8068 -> 0.5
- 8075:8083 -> 0.9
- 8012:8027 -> 0.6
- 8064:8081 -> 0.7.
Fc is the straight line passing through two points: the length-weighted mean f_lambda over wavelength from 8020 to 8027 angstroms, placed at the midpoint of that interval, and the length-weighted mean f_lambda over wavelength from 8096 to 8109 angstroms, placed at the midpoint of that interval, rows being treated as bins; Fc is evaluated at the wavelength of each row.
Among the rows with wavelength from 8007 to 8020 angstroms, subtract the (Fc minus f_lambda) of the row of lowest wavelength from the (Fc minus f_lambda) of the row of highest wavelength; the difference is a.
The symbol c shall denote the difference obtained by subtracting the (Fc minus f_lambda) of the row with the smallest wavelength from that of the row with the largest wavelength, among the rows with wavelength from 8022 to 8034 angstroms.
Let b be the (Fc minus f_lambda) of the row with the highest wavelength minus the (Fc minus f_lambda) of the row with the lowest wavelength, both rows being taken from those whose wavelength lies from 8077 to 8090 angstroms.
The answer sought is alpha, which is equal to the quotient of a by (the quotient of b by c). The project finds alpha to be -0.01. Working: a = 0.1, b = 0.37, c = 0.0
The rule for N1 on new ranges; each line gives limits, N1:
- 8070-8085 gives 1.4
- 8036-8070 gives 0.1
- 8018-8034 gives 1.3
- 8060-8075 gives -1.0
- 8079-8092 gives 0.7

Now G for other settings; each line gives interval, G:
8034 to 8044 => 0.4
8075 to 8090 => 0.8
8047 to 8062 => 2.1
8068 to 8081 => 1.6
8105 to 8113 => 0.7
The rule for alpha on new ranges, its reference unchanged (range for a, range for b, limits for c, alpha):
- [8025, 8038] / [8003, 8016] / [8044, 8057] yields 0.02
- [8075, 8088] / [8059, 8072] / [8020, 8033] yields -1.10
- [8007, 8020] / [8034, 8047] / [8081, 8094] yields 0.06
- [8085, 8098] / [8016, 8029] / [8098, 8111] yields 0.81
